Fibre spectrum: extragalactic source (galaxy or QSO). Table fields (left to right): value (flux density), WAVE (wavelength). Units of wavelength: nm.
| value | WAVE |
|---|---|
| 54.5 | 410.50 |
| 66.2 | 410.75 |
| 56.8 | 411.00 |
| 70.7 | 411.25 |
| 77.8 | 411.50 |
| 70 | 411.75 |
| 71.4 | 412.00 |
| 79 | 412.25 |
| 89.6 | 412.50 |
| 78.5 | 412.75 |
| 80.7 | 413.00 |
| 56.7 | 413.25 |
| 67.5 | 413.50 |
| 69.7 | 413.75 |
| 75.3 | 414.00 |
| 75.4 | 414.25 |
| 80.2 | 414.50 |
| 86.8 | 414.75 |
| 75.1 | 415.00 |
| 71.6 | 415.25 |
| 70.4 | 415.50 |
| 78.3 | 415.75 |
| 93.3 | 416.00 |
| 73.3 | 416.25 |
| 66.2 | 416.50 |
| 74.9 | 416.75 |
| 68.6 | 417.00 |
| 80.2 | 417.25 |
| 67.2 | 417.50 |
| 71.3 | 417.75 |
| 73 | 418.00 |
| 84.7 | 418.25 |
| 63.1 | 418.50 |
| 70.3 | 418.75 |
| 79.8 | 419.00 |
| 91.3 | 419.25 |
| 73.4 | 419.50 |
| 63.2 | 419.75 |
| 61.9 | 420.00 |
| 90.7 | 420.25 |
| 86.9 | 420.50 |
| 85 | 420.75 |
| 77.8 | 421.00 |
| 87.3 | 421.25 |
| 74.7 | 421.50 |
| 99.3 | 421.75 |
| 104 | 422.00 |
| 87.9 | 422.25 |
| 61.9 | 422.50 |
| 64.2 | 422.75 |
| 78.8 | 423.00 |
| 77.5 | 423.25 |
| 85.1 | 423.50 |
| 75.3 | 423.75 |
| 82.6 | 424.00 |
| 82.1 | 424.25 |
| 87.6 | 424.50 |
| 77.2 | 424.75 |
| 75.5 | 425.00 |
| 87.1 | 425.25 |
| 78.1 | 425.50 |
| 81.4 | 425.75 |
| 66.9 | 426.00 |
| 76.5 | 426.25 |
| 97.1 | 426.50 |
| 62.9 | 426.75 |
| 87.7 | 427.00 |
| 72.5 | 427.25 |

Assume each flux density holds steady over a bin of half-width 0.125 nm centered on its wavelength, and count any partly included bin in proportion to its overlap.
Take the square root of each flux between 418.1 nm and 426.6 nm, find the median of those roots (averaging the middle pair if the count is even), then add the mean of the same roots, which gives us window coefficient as 17.82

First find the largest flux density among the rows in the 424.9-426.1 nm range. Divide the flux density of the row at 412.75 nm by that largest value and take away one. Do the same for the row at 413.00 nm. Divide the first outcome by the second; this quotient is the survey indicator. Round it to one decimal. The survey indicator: 1.3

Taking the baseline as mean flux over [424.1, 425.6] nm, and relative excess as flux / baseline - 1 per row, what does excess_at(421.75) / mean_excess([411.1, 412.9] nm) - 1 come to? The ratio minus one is -5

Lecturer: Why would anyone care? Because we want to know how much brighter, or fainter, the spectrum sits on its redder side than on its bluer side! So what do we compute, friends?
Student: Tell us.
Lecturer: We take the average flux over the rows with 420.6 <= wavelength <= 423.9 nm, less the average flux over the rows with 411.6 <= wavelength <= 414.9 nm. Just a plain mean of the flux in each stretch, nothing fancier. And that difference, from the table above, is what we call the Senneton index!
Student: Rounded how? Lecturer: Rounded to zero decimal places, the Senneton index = 6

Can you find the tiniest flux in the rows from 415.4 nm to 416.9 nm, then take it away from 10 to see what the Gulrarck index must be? -56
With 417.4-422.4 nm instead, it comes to -52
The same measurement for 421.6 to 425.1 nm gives -52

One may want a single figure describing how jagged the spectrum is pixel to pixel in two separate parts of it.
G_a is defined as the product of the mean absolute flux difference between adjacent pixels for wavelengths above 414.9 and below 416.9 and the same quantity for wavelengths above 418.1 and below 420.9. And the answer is 103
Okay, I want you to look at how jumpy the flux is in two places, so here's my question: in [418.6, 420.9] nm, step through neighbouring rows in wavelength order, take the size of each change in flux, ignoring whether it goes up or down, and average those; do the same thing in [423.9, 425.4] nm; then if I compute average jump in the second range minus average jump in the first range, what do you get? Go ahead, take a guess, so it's -5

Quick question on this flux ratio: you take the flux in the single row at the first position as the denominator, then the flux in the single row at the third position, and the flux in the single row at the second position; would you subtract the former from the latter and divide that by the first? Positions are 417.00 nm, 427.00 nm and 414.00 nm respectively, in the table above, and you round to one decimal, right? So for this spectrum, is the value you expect -0.2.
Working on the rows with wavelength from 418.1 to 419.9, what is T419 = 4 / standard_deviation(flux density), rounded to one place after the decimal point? 0.4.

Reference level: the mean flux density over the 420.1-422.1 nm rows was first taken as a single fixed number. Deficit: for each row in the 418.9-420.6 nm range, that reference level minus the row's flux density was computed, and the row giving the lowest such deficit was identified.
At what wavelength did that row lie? 419.25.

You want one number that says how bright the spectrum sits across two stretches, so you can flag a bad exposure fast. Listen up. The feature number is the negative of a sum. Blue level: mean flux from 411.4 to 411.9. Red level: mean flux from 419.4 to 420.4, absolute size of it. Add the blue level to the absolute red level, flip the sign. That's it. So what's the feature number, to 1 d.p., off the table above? -146.2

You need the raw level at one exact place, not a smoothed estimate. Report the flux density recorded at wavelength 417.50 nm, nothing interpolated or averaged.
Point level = 67.2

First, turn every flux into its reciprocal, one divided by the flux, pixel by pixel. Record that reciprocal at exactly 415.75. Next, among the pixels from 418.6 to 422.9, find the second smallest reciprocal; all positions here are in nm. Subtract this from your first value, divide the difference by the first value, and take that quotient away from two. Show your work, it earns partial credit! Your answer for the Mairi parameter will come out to 1.79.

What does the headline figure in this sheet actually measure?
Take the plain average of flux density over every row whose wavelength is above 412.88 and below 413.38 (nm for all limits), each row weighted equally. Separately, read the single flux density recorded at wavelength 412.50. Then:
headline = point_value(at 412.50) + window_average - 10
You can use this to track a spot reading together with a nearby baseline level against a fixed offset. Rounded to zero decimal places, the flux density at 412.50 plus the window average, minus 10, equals 148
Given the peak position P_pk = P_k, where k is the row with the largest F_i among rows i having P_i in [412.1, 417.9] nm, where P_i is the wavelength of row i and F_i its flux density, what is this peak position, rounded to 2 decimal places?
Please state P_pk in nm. 416.00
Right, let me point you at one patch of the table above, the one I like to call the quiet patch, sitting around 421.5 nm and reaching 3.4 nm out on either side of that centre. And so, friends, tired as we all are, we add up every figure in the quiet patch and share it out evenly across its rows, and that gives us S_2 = 80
